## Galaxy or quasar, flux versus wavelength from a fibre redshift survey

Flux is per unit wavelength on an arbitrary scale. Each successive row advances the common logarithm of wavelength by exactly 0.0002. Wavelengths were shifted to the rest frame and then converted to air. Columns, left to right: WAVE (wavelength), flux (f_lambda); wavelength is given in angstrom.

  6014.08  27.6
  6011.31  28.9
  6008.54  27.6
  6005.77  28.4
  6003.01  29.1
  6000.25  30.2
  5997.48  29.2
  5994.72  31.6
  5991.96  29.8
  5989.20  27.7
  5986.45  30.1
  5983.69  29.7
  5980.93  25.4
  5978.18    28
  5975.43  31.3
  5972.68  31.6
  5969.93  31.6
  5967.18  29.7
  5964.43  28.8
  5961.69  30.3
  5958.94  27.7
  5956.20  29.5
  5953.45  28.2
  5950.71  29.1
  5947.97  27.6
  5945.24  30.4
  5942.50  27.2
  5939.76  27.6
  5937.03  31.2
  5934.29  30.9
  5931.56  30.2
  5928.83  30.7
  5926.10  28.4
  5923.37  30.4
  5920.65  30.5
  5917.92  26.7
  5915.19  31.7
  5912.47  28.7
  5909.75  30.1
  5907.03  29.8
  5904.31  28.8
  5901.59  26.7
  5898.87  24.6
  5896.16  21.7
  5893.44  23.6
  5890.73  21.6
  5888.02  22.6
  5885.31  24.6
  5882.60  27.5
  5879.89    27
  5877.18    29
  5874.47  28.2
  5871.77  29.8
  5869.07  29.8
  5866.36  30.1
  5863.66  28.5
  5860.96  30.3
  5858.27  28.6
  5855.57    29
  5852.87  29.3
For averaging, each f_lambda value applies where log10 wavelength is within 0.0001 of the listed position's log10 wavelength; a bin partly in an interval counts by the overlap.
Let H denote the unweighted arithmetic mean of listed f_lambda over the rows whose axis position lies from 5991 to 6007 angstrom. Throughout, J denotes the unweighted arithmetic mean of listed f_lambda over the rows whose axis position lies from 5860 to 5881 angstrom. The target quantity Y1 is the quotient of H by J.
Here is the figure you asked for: 1.02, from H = 29.7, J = 29.1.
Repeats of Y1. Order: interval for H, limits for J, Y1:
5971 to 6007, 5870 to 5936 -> 1.06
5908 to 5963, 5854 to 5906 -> 1.09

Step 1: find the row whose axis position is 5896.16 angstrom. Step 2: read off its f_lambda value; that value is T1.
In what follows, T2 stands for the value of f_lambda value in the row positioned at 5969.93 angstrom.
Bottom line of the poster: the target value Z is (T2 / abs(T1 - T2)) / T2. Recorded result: 0.1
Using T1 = 21.7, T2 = 31.6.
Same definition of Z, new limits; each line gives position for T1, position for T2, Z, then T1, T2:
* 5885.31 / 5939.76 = 0.3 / 24.6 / 27.6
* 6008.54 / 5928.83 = 0.3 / 27.6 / 30.7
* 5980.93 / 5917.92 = 0.8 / 25.4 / 26.7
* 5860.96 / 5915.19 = 0.7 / 30.3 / 31.7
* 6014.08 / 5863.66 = 1.1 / 27.6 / 28.5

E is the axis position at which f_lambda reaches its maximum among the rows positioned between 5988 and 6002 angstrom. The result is 5994.72 angstrom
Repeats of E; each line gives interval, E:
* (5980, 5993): 5986.45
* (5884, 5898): 5885.31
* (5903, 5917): 5915.19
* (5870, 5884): 5871.77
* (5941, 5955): 5945.24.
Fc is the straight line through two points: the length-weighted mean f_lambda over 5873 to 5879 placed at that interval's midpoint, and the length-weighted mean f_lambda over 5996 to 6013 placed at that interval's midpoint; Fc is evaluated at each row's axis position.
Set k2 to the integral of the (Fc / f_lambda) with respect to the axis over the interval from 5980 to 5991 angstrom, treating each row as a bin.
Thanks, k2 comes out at 11.2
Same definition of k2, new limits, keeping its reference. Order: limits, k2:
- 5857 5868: 10.7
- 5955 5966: 10.9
